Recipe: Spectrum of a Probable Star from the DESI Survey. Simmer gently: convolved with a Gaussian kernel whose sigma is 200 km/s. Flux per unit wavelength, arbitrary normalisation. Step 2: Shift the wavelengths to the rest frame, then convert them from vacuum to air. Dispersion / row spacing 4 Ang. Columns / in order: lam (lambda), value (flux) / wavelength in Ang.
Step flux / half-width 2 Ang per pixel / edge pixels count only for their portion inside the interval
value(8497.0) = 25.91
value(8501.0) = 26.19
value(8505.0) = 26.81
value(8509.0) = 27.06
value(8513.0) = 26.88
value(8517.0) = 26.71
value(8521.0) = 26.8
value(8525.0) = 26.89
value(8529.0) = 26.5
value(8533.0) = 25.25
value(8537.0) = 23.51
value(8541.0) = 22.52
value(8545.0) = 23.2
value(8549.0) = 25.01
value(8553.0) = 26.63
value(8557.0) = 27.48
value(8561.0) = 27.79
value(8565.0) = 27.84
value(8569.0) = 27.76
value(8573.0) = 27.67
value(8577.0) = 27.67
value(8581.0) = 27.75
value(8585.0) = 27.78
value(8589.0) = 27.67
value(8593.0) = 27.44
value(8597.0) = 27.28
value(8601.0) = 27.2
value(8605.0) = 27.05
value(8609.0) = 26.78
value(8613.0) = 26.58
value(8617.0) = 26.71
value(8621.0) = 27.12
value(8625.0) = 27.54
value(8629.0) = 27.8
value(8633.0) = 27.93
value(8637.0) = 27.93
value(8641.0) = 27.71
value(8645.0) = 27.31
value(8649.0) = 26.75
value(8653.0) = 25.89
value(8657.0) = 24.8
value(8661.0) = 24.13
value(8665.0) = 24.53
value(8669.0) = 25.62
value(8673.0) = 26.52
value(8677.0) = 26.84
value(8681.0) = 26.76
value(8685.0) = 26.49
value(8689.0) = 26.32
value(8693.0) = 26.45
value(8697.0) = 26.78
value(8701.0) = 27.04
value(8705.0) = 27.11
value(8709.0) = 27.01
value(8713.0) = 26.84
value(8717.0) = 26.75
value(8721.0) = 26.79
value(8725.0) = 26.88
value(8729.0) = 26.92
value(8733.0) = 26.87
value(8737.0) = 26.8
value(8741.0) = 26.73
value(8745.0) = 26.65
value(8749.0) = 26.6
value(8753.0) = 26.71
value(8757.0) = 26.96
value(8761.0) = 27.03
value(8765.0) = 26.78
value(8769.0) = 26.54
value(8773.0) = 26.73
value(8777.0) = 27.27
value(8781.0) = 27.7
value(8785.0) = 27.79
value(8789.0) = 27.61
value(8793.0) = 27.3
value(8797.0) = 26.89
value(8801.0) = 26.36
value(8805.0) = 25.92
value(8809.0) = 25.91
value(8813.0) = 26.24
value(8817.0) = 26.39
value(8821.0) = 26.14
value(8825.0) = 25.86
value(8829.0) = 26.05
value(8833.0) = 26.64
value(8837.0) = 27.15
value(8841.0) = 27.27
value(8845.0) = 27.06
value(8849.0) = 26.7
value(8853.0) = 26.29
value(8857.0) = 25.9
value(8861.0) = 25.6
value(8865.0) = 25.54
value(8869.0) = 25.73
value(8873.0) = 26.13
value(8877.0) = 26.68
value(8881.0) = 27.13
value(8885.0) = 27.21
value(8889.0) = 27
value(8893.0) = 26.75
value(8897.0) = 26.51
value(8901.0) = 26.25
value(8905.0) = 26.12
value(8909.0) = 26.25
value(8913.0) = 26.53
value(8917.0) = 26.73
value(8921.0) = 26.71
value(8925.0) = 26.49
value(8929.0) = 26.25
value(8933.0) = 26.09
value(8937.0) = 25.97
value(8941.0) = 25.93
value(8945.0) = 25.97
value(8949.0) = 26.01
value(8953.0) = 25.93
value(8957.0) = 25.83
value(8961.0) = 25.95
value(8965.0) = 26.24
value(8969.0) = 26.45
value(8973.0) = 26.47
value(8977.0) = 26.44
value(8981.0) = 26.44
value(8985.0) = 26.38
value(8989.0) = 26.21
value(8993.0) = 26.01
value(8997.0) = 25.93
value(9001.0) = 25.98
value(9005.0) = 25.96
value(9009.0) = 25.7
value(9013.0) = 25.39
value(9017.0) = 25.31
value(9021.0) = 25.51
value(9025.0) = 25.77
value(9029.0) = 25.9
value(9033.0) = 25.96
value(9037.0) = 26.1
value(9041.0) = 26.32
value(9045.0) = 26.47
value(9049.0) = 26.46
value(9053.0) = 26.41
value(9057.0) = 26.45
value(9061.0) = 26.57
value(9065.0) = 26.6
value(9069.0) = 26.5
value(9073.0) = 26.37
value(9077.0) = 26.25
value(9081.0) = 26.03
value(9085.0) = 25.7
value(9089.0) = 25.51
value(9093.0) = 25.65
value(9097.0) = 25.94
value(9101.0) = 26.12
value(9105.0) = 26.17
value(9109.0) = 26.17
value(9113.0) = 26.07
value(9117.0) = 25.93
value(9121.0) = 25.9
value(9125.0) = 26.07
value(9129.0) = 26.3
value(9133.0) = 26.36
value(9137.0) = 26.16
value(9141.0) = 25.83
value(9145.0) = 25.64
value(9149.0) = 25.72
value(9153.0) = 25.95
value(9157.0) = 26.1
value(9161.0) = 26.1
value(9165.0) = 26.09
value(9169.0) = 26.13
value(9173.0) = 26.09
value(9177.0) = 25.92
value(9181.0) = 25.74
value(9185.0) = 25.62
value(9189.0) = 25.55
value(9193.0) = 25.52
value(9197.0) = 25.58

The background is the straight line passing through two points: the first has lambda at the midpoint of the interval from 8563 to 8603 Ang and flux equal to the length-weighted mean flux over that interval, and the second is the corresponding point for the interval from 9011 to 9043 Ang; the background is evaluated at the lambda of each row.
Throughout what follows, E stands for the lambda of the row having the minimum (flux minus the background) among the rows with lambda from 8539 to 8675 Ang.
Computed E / 8541.0 Ang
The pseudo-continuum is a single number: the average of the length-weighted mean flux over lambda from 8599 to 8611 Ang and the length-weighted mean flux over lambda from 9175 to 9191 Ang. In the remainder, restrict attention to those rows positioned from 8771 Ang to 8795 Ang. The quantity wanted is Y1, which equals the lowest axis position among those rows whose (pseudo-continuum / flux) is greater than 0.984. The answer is 8773.0 Ang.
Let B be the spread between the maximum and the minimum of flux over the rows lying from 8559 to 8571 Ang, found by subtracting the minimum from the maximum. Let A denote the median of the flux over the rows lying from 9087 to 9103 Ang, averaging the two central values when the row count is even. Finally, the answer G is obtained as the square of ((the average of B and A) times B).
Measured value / 1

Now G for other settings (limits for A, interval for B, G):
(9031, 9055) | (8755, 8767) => 11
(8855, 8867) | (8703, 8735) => 22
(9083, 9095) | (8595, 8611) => 43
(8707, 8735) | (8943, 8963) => 6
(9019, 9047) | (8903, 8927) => 66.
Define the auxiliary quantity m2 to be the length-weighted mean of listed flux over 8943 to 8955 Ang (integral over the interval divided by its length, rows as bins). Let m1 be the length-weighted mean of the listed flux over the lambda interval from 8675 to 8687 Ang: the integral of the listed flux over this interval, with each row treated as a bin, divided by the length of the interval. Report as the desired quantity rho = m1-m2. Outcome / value 0.73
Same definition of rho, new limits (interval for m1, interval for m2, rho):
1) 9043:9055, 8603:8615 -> -0.36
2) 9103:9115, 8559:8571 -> -1.66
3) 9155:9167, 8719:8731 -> -0.77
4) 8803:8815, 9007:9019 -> 0.56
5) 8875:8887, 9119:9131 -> 0.92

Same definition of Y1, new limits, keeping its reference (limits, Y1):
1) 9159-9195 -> 9161.0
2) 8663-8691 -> 8665.0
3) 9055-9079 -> 9057.0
